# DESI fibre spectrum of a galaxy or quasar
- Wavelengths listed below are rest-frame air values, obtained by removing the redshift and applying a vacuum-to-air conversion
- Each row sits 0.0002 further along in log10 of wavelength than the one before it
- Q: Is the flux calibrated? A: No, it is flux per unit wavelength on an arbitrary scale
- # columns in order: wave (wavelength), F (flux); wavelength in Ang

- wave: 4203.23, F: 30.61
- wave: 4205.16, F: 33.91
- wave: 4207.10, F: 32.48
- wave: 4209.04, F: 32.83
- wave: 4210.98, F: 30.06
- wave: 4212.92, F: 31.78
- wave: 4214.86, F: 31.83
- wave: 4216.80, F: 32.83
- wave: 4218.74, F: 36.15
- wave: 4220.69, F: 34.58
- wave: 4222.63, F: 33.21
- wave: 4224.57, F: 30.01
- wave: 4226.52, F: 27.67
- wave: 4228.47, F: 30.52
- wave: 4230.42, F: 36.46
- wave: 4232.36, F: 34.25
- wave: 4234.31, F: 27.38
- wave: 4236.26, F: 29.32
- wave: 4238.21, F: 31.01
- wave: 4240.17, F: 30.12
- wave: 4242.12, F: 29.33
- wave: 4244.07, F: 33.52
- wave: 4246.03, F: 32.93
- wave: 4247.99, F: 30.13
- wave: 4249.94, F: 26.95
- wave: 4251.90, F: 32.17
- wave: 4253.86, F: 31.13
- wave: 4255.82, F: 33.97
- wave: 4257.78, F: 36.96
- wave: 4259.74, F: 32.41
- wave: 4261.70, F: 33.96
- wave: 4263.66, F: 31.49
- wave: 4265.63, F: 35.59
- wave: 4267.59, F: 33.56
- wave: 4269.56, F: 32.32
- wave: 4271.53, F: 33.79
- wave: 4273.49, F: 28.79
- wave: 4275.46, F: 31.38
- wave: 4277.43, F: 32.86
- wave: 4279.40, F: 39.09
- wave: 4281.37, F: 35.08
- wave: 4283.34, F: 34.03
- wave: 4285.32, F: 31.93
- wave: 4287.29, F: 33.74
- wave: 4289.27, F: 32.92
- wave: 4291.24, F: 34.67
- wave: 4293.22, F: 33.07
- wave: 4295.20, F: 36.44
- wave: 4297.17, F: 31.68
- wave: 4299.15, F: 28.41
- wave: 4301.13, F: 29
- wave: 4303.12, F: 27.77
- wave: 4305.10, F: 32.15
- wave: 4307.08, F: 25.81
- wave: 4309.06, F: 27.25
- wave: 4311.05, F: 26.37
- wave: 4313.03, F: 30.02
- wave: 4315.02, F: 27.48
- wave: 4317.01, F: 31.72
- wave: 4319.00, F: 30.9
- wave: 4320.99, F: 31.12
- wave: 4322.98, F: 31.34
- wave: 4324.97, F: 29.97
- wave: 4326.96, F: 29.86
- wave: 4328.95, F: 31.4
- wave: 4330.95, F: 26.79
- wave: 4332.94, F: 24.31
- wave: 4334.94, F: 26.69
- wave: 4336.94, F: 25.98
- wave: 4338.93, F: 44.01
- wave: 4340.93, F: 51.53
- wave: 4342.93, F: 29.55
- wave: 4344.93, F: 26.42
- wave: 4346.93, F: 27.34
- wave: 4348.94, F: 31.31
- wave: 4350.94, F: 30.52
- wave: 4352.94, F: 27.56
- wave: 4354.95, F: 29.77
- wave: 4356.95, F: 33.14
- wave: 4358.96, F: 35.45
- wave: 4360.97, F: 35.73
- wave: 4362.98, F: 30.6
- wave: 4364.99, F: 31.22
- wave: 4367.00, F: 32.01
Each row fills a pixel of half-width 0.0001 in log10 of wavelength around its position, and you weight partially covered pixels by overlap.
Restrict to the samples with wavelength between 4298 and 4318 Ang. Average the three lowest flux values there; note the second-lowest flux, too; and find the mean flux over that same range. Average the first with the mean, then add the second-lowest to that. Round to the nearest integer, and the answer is 54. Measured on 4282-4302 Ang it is 60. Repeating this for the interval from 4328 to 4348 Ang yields 54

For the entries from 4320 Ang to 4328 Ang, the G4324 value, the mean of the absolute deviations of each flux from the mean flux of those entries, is 0.7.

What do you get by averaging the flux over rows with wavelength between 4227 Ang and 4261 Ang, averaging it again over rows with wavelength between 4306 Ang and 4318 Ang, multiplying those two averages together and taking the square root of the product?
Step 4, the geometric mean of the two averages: 29.8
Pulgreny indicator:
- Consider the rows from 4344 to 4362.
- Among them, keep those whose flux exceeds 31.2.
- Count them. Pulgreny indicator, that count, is 4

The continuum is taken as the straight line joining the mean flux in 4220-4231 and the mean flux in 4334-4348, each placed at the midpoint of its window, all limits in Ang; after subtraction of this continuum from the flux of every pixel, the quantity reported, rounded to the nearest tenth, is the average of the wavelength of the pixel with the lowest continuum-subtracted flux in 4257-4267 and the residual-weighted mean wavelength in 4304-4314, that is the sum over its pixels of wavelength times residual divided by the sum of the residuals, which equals 4286.5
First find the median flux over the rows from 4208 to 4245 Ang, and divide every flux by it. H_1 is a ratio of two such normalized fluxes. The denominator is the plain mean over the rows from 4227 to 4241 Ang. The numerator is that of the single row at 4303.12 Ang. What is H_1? 0.89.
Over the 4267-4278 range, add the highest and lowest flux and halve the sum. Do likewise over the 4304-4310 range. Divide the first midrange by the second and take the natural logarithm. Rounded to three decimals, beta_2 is 0.077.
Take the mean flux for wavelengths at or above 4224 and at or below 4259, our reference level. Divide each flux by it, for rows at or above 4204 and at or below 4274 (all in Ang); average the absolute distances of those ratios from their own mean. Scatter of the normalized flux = 0.064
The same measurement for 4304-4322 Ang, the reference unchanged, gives 0.070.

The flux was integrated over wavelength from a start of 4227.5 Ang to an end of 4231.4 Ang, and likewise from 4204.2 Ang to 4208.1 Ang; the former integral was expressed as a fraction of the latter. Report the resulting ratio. 1.01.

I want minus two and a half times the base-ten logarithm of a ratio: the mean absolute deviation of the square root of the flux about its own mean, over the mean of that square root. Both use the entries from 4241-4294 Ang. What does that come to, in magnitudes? 3.93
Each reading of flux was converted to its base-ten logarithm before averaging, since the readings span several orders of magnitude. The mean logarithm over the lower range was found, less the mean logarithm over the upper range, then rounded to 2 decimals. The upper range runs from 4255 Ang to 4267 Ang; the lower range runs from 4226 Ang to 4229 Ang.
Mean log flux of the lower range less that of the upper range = -0.07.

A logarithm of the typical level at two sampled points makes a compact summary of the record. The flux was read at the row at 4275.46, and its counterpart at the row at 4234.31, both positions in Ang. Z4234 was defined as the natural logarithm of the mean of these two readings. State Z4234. 3.38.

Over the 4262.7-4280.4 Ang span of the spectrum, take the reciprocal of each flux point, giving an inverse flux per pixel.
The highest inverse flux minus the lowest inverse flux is 0.0092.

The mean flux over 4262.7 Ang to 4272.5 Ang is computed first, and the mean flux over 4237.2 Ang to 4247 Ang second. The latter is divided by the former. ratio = 0.94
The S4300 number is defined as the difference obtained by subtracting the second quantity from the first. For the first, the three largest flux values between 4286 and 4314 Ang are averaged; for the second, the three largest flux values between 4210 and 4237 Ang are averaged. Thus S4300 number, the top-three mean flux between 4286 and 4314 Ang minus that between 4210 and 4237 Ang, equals -0.8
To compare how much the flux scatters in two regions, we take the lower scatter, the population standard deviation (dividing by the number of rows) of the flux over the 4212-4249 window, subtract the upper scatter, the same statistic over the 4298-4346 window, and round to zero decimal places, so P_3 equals -3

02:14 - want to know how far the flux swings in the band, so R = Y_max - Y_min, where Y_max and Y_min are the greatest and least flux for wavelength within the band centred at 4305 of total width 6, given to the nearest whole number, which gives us 6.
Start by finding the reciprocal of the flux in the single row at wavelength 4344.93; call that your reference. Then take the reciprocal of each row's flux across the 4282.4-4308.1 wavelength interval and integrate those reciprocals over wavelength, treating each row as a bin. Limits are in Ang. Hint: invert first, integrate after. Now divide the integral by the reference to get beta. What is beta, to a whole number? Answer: 22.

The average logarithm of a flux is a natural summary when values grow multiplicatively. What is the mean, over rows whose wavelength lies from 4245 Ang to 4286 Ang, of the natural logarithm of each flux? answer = 3.49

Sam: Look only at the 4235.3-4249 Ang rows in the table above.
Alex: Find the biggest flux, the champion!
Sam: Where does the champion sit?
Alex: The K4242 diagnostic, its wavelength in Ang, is 4244.07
